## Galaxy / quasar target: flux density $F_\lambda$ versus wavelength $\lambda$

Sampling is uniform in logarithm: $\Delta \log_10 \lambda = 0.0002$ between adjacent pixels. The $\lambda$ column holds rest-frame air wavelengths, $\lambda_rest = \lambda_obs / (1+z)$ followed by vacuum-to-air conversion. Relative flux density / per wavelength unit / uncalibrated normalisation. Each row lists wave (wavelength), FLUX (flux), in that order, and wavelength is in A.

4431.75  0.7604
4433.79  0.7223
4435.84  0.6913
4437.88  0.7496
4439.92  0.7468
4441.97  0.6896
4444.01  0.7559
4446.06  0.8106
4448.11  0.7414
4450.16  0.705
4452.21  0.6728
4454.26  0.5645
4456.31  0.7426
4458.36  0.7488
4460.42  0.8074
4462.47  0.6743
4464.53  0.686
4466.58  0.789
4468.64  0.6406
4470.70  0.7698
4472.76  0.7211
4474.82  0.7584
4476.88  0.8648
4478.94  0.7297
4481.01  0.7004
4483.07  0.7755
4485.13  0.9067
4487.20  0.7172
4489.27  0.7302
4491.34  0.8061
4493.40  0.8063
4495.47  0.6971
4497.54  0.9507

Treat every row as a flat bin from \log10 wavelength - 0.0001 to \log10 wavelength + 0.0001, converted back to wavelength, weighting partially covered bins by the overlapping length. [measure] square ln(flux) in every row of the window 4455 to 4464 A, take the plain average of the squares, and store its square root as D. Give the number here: 0.31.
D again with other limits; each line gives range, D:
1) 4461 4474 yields 0.35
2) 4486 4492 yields 0.29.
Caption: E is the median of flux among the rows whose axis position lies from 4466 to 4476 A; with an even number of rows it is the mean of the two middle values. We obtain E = 0.76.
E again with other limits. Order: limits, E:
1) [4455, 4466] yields 0.74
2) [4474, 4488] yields 0.76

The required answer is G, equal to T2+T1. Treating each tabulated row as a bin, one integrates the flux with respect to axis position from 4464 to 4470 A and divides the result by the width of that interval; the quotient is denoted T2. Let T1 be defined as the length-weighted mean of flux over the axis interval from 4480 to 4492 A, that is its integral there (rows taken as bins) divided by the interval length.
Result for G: 1.48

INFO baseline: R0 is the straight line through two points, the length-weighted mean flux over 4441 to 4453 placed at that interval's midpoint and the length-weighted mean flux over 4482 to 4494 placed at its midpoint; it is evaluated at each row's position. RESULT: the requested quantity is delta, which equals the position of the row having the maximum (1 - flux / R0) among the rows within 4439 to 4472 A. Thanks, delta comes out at 4454.26 A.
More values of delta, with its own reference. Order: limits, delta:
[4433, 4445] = 4441.97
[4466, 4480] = 4468.64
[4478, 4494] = 4481.01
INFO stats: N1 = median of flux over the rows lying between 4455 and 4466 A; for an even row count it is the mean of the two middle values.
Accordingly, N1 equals 0.743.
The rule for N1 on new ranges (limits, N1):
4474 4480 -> 0.758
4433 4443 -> 0.722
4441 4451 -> 0.741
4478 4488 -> 0.730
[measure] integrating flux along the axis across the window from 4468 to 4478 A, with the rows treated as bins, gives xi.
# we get 7.6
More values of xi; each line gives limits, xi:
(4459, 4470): 7.9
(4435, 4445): 7.3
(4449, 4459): 6.9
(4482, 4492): 7.9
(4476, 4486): 7.9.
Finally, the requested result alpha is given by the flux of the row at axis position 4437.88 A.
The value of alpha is 0.7496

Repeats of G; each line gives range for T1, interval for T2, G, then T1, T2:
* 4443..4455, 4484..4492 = 1.50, 0.711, 0.789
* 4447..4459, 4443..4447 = 1.48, 0.695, 0.782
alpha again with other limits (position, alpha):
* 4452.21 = 0.6728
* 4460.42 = 0.8074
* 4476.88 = 0.8648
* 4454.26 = 0.5645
